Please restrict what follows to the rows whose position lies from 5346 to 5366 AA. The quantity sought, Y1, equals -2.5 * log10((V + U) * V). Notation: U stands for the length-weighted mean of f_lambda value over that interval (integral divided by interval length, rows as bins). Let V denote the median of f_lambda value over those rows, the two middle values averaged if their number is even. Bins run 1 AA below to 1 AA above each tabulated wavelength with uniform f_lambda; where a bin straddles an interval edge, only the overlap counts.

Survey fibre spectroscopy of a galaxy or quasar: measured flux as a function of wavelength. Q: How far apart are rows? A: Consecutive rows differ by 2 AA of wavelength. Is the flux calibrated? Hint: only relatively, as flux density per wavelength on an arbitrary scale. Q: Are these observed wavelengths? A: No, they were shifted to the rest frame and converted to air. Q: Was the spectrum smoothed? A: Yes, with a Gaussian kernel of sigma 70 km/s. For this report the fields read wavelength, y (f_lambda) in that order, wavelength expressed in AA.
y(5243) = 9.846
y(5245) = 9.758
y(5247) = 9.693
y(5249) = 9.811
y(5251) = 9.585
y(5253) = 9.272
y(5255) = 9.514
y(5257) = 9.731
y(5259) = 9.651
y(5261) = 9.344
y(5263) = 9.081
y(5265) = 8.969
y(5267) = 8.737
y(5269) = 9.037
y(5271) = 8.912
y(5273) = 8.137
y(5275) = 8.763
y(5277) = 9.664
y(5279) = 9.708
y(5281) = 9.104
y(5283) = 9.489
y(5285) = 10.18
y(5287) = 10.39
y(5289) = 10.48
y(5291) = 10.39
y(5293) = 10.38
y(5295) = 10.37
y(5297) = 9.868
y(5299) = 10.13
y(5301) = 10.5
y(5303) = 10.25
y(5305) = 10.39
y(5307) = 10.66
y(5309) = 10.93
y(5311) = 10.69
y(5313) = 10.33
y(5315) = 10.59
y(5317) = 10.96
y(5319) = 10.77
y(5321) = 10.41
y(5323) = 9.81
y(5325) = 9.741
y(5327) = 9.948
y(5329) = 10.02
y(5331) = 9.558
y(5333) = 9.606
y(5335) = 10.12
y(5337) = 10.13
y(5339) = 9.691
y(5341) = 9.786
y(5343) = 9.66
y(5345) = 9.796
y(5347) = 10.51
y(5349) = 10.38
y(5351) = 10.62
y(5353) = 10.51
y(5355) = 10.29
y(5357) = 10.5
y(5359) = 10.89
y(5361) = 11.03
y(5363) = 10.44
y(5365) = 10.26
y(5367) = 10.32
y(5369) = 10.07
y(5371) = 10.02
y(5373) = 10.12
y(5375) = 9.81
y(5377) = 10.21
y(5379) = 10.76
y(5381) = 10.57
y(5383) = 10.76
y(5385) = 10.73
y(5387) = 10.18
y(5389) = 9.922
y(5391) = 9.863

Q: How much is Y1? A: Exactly -5.86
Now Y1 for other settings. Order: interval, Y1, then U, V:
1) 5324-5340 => -5.72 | 9.9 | 9.8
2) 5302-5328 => -5.84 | 10.4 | 10.4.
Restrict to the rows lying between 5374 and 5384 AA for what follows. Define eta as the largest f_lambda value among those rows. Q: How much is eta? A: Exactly 10.76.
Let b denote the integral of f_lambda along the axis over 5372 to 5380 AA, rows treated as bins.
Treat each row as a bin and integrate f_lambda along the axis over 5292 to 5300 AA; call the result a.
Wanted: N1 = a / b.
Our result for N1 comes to 1.00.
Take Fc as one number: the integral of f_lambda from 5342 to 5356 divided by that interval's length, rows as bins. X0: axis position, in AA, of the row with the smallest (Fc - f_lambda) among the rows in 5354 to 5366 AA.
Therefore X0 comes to 5361 AA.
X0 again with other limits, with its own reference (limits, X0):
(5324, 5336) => 5335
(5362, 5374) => 5363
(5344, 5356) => 5351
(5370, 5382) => 5379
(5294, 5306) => 5301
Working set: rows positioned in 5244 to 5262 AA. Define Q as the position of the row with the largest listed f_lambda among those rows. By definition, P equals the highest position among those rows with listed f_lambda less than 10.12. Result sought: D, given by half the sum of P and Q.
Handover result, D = 5255 AA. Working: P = 5261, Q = 5249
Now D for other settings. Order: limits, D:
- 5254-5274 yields 5265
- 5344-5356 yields 5348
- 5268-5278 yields 5277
